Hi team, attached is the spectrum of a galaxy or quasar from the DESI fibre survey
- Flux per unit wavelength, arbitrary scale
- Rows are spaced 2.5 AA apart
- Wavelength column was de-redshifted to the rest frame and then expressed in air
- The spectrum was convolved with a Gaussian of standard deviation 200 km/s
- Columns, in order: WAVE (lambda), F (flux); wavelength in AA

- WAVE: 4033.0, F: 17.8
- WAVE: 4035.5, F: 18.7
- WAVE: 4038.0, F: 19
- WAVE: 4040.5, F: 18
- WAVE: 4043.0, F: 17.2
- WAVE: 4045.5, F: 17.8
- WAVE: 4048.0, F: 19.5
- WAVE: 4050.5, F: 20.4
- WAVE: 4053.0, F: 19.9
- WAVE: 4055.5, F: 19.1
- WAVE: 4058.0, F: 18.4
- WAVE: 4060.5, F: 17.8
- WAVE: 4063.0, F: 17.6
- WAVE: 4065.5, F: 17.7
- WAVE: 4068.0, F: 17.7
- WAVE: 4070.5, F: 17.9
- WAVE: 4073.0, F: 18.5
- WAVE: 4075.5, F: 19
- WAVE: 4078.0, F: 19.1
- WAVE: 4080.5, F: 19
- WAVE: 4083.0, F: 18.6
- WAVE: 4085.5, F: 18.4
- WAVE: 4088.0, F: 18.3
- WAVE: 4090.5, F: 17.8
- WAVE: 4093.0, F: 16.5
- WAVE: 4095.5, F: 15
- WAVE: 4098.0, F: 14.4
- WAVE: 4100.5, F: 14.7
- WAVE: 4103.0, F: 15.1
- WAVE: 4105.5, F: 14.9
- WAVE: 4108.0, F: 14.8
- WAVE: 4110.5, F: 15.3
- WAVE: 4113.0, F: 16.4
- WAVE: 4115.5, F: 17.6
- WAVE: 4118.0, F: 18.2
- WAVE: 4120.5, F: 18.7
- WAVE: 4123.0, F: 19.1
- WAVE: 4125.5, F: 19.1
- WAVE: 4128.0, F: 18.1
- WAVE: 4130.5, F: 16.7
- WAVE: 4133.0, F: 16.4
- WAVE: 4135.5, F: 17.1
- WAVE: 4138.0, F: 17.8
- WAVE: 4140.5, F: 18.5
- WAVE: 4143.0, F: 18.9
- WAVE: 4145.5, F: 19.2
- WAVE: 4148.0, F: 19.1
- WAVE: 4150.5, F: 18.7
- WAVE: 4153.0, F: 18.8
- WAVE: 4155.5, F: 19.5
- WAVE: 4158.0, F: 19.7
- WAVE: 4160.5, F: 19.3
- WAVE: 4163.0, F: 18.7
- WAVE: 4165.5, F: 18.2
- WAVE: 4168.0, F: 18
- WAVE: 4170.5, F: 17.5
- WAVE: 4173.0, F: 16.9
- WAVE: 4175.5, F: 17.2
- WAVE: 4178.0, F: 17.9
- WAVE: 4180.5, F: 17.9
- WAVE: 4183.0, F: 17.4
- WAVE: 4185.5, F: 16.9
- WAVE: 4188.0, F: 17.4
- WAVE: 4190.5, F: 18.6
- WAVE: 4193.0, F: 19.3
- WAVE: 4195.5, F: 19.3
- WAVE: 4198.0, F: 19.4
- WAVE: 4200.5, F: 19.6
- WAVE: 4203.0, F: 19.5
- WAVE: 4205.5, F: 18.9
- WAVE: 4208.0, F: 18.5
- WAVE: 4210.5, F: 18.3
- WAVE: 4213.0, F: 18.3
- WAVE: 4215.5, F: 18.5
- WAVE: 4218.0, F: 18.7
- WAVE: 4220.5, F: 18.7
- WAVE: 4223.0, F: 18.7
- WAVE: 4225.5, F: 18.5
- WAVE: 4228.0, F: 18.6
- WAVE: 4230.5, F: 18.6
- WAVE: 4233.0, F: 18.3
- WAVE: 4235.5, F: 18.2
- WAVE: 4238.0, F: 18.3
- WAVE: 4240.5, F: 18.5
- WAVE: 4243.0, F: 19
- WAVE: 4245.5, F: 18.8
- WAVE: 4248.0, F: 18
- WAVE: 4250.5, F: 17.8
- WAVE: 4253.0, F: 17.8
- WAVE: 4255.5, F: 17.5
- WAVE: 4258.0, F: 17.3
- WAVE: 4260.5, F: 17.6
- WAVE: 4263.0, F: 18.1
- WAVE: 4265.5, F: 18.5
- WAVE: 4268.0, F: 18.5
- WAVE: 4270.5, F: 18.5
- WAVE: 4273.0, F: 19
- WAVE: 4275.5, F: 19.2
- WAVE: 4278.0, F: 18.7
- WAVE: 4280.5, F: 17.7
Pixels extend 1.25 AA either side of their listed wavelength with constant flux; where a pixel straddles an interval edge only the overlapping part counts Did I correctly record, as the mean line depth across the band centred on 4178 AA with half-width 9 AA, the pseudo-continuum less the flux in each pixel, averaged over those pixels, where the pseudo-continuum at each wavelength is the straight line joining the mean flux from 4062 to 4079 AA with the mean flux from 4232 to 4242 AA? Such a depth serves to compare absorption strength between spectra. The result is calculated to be 0.90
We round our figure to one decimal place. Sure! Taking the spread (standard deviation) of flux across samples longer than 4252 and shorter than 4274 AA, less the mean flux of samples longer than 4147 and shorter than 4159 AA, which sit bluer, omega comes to -18.6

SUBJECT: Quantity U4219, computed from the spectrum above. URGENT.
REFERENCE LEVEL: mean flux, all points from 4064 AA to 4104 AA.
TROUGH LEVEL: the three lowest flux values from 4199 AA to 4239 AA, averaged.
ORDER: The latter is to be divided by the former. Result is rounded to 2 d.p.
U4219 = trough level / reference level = 1.05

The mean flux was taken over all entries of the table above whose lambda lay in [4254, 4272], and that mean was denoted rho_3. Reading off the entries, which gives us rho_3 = 18.0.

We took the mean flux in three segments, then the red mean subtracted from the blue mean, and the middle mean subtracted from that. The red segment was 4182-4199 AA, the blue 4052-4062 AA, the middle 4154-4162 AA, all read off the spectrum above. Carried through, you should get -19.0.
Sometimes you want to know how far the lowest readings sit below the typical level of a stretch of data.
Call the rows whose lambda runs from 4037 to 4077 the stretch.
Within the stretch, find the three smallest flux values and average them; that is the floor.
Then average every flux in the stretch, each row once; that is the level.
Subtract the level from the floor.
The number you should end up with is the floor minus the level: -1.0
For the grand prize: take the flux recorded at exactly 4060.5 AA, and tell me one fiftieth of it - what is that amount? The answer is 0.36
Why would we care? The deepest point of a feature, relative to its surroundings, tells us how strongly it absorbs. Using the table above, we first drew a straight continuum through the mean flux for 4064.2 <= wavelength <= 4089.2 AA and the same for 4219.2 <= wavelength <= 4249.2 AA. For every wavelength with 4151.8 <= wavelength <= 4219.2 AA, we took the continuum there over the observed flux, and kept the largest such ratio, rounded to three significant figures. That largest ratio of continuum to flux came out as 1.09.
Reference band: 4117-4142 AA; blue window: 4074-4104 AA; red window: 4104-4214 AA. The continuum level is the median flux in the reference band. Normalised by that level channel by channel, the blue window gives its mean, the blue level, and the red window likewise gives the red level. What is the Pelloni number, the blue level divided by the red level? 0.95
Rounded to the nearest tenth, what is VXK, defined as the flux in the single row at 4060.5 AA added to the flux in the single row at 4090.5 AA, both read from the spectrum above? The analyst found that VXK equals 35.6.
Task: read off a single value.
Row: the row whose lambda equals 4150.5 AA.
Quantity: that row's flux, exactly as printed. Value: 18.7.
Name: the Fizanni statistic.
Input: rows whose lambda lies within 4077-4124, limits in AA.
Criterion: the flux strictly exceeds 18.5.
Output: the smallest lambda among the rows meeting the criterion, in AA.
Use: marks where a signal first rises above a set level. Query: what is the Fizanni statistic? 4078.0 AA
